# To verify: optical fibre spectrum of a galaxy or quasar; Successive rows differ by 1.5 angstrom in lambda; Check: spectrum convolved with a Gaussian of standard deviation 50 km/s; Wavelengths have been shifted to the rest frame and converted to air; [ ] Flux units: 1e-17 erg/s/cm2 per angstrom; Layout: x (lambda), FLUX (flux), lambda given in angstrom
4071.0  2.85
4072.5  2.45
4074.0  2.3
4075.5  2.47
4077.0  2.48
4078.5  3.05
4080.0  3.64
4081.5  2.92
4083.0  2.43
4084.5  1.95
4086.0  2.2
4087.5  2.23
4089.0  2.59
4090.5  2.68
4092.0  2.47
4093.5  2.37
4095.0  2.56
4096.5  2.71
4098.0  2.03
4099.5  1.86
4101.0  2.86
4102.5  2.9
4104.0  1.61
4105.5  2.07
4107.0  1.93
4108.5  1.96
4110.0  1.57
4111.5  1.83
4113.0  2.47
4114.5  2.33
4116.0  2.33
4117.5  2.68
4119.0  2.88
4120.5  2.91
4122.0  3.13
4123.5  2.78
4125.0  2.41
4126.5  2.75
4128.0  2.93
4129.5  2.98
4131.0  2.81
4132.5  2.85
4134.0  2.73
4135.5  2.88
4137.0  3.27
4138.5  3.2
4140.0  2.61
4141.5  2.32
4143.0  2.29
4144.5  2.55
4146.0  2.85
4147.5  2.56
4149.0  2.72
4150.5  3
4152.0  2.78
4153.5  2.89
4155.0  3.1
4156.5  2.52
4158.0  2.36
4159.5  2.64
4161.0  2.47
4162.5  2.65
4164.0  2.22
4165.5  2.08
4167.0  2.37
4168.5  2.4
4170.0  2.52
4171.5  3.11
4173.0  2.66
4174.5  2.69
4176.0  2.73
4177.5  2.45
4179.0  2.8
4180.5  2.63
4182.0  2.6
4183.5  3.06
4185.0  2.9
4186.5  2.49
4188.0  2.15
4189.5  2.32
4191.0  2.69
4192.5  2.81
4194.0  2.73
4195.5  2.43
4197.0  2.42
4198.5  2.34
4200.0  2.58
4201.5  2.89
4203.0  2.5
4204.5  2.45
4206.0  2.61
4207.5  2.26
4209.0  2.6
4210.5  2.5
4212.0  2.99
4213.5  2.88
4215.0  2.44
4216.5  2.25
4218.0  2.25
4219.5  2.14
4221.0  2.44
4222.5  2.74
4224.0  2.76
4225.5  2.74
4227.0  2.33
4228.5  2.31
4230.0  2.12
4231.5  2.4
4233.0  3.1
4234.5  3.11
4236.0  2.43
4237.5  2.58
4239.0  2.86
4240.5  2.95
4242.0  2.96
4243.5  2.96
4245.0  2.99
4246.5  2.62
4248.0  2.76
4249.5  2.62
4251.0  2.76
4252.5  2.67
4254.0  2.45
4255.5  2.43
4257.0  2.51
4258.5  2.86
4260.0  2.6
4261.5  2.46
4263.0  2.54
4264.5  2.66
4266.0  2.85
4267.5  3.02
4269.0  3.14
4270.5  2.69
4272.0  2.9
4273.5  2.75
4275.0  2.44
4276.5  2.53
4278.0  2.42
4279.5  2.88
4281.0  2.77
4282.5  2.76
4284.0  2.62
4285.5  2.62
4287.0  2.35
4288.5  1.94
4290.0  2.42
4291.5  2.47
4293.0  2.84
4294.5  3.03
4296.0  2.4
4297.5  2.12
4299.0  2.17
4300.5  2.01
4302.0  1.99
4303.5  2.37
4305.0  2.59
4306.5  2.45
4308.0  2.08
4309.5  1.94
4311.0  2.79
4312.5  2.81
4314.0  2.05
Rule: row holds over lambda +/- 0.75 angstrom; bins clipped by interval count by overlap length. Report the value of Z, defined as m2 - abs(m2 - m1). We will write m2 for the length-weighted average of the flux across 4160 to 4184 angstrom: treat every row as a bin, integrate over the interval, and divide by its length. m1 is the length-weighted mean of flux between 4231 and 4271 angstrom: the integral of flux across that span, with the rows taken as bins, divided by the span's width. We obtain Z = 2.43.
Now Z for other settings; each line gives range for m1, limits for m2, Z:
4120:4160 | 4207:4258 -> 2.46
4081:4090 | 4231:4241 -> 2.38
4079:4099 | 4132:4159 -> 2.52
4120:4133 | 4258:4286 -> 2.58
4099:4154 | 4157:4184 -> 2.57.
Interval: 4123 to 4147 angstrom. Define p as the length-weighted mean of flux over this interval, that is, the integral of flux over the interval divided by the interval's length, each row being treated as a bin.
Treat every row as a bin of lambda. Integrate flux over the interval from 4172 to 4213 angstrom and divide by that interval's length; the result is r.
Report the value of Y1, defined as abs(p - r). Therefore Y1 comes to 0.15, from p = 2.76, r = 2.61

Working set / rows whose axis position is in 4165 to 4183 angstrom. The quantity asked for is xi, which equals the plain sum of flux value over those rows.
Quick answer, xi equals 31.0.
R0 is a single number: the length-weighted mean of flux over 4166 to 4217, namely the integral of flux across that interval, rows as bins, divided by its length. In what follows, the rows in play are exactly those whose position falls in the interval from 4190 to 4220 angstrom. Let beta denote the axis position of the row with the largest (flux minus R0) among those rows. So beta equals 4212.0 angstrom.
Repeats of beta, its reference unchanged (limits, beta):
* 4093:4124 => 4122.0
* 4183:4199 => 4183.5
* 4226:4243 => 4234.5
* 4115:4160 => 4137.0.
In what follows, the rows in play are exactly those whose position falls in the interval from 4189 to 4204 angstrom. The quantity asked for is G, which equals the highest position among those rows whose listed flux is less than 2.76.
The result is 4203.0 angstrom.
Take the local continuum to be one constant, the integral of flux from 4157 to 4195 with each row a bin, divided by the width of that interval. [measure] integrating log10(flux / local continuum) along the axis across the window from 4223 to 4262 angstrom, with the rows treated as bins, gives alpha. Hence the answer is 0.5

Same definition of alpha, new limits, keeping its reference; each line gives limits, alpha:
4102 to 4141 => -0.4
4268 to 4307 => -0.5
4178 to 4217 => 0.0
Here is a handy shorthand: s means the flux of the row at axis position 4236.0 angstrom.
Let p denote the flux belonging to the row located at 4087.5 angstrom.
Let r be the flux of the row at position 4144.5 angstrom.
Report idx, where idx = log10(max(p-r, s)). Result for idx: 0.386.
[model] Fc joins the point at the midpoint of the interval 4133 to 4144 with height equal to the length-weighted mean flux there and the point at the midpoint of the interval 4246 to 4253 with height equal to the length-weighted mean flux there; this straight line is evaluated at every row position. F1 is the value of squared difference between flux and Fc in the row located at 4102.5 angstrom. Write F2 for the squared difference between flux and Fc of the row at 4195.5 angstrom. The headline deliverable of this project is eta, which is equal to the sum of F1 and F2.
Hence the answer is 0.10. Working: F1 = 0.015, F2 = 0.08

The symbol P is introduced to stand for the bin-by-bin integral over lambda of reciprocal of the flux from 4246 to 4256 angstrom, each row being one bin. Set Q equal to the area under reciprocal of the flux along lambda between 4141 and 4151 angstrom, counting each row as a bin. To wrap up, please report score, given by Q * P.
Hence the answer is 14.8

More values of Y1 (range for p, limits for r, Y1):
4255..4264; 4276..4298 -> 0.02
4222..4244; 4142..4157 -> 0.04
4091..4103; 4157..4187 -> 0.13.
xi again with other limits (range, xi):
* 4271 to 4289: 31.0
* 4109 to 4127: 30.1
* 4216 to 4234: 29.6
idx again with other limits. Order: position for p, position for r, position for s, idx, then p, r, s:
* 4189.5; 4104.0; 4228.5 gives 0.364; 2.32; 1.61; 2.31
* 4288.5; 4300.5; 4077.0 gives 0.394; 1.94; 2.01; 2.48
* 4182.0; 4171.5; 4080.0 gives 0.561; 2.6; 3.11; 3.64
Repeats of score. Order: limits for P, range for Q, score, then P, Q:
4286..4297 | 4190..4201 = 19.3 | 4.5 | 4.29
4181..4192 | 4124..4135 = 17.0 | 4.3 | 3.97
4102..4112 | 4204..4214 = 20.3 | 5.3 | 3.86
